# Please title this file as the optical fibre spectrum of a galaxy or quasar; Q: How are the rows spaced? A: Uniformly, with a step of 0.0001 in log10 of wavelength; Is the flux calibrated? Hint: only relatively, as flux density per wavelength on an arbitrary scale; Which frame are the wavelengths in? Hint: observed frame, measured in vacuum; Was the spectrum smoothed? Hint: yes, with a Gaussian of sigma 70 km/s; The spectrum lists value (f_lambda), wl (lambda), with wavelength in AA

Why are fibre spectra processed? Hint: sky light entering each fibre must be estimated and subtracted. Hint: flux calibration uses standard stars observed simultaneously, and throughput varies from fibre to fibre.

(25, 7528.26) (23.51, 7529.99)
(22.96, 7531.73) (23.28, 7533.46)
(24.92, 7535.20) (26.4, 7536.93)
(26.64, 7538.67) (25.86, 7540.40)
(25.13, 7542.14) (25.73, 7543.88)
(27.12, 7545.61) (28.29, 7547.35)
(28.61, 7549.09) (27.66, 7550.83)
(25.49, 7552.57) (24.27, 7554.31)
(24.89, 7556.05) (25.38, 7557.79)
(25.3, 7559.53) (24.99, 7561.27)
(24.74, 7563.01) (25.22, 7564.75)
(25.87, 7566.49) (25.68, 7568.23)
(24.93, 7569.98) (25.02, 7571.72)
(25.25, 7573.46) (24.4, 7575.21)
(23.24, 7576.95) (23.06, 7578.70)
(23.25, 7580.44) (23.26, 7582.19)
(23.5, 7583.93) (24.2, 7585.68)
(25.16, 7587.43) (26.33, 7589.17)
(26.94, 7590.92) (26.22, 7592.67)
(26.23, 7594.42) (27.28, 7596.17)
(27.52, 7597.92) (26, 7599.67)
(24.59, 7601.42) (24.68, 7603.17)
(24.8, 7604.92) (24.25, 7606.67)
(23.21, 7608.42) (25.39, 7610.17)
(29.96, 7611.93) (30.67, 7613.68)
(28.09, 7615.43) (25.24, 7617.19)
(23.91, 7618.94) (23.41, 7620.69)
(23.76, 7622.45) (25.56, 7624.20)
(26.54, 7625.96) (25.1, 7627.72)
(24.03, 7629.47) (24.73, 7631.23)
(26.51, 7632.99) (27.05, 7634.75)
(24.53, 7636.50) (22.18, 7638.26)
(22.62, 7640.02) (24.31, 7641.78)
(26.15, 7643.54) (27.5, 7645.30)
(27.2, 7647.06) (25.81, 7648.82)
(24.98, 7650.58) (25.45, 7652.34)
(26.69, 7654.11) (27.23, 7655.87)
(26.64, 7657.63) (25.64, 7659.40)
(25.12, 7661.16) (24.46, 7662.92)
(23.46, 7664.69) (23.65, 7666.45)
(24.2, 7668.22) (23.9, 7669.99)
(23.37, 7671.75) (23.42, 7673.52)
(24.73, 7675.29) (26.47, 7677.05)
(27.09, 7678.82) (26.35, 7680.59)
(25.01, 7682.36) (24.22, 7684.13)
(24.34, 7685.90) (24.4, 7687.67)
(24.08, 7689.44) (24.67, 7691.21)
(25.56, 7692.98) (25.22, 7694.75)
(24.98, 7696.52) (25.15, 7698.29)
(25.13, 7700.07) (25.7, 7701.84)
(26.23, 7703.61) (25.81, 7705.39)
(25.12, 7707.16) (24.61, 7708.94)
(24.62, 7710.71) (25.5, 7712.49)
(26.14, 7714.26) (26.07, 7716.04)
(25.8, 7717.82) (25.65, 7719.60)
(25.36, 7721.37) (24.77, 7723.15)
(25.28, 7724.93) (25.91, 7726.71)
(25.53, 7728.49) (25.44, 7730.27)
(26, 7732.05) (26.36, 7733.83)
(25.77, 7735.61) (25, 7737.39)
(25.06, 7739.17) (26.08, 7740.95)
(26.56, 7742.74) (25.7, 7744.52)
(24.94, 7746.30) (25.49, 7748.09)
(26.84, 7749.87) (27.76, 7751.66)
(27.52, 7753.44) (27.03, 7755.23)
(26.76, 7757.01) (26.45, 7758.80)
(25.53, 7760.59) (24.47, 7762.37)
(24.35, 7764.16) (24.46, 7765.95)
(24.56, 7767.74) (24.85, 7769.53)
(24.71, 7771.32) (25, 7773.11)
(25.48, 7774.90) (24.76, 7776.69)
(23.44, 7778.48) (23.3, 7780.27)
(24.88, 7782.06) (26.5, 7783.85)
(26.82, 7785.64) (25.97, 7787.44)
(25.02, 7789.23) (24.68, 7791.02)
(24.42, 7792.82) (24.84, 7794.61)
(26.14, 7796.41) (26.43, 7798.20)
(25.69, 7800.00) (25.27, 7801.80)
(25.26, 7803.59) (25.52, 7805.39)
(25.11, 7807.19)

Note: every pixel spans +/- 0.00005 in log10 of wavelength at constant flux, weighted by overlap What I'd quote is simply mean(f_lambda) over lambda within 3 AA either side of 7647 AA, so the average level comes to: 27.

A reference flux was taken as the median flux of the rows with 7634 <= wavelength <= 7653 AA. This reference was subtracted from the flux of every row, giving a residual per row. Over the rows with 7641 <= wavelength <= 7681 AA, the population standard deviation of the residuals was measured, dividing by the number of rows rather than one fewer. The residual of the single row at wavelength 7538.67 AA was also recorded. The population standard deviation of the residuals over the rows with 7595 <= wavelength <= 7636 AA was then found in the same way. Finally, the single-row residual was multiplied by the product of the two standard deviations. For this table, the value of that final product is 3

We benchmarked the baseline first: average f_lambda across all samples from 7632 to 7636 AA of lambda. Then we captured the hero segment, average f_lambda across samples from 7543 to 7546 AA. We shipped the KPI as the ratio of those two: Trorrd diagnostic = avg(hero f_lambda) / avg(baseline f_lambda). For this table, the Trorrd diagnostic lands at 0.99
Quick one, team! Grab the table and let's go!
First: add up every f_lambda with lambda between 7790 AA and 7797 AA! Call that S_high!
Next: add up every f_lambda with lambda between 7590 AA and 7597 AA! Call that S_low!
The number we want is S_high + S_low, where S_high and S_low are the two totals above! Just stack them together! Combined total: 207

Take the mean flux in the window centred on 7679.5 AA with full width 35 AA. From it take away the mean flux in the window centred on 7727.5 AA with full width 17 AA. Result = -0.93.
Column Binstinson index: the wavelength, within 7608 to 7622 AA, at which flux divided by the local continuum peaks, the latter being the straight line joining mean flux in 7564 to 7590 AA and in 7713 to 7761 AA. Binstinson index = 7613.68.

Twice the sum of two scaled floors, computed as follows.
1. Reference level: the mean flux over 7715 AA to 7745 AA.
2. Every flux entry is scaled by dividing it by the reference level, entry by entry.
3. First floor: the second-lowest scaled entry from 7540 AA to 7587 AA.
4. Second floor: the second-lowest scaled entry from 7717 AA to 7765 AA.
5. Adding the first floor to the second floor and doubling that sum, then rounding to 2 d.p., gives 3.72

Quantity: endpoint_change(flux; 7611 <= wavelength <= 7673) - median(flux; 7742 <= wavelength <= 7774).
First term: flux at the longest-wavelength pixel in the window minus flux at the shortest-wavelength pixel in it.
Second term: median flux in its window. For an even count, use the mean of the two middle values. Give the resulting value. -32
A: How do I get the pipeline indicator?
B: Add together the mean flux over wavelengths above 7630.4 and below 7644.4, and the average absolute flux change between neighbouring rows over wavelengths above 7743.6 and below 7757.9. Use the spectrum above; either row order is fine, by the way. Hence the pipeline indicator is 25.4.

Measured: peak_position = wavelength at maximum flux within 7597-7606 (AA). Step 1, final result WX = 7597.92 AA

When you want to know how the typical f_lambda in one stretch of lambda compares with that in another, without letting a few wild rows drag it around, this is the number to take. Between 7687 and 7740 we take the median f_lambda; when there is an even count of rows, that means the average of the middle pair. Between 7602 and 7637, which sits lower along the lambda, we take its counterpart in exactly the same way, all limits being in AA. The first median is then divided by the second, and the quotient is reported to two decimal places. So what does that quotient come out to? 1.02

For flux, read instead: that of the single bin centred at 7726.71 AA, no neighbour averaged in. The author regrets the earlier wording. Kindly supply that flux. 25.91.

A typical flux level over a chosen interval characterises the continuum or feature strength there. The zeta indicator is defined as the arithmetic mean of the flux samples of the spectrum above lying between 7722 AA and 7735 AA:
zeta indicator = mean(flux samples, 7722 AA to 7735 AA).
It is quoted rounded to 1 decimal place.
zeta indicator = 25.6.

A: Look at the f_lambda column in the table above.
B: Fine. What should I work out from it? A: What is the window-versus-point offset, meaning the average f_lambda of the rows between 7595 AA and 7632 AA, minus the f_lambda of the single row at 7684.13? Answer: 1.4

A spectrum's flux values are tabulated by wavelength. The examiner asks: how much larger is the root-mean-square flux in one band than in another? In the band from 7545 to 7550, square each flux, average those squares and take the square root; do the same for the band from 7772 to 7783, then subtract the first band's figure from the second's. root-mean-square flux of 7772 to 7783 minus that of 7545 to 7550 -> -3.5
